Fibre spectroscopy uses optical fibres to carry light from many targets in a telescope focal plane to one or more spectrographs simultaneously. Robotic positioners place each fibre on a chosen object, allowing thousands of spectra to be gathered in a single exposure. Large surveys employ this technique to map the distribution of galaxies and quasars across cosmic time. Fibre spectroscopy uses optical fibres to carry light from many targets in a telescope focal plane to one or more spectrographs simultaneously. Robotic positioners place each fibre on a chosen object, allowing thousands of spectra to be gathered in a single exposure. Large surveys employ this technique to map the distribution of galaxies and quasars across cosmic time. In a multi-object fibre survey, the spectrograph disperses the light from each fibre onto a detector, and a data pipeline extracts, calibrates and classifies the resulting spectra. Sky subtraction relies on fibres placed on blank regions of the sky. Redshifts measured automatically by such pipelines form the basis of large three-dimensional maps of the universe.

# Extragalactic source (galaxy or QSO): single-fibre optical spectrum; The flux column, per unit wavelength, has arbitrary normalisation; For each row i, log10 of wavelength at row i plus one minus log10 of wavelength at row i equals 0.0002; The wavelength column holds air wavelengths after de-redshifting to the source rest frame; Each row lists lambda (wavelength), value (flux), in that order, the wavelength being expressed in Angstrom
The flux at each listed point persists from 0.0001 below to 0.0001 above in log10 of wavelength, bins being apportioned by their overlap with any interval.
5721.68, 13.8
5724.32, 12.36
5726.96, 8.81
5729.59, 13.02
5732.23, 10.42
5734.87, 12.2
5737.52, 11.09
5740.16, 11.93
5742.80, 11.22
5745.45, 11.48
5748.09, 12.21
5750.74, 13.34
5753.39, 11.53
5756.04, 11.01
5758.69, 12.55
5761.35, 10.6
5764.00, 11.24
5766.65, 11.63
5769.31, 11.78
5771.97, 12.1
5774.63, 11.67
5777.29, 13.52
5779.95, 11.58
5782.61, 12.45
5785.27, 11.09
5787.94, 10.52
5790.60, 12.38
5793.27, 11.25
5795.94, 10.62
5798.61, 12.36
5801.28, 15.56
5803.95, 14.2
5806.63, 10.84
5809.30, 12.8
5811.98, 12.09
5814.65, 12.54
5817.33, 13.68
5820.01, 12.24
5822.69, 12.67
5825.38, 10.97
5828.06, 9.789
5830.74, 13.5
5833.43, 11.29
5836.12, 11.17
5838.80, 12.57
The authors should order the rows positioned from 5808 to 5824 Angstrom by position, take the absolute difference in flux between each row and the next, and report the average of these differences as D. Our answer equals 0.8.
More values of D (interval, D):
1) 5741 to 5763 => 1.1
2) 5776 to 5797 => 1.2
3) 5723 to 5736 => 3.0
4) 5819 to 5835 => 1.8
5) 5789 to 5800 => 1.2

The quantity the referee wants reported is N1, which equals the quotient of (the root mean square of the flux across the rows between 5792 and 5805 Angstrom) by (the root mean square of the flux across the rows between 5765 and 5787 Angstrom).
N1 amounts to 1.08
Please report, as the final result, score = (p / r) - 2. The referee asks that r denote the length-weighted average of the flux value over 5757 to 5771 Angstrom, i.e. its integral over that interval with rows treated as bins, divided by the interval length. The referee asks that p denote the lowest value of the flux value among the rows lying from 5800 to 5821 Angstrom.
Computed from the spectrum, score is -1.06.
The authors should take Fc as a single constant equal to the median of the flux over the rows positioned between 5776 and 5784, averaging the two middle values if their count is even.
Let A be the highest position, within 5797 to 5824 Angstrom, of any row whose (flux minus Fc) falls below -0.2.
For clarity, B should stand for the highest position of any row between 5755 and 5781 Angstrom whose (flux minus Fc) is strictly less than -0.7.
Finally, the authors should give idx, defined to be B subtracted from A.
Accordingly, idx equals 40.1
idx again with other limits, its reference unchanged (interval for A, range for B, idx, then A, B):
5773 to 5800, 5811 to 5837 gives -40.2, 5795.94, 5836.12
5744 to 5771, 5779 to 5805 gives -26.6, 5769.31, 5795.94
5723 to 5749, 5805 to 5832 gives -80.0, 5748.09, 5828.06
